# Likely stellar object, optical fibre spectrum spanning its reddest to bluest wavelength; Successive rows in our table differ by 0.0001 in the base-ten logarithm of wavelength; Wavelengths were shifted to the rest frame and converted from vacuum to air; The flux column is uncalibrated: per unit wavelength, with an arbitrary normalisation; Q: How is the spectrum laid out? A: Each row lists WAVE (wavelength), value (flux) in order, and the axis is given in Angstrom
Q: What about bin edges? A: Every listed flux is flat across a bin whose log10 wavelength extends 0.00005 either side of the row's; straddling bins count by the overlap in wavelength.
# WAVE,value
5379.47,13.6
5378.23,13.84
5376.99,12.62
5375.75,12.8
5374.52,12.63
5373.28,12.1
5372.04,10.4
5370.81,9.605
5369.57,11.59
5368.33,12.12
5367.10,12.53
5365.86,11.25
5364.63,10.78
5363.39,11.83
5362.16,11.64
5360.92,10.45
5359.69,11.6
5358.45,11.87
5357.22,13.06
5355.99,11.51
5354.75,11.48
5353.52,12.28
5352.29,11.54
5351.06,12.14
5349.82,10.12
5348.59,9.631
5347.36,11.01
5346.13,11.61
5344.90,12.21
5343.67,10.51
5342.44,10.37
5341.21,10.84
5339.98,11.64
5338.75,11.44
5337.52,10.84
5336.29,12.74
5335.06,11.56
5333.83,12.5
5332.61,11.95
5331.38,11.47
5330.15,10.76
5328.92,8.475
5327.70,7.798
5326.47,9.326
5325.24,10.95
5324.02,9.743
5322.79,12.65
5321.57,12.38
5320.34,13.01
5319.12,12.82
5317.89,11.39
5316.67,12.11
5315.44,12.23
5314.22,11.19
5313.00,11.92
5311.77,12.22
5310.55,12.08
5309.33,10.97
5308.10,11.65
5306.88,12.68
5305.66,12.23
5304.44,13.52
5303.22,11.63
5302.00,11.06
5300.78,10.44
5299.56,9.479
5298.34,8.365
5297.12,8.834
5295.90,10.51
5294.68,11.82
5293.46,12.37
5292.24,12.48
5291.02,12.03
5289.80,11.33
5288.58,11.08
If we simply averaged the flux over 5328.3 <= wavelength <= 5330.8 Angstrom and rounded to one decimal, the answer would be 9.6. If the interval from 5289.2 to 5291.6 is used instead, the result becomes 11.7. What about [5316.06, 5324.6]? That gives 12.0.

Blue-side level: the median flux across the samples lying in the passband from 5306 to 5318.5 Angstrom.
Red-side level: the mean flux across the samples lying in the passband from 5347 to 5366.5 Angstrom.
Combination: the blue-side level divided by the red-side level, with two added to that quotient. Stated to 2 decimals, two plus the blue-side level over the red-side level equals 3.05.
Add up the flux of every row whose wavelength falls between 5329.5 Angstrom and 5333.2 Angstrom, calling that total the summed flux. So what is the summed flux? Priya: 34.2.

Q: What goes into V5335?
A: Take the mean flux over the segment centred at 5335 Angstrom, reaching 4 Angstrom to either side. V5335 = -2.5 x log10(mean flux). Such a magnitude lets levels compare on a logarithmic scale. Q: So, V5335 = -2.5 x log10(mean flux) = -2.68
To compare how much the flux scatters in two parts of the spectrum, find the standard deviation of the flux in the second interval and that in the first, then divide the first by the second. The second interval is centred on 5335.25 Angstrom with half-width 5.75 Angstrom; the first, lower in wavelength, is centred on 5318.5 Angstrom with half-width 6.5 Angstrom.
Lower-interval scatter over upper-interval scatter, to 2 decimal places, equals 1.46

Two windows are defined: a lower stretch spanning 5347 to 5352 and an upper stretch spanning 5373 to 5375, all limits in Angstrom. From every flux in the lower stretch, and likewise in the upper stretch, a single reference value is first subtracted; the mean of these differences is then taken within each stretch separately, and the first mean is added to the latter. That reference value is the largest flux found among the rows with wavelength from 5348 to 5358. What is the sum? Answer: -3.0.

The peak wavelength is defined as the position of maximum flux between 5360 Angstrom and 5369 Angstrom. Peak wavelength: 5367.10 Angstrom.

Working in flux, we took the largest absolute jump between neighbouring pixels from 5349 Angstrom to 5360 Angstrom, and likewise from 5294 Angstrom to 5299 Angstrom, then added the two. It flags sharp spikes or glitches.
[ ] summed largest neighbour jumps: 3.7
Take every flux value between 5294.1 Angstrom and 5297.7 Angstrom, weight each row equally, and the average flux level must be 10.4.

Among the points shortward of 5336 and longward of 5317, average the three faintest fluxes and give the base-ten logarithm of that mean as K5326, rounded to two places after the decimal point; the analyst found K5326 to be 0.93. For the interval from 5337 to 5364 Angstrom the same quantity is 1.00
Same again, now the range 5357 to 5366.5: 1.03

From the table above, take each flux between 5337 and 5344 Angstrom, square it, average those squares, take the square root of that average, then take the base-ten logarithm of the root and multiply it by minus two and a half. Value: -2.60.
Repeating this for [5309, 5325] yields -2.69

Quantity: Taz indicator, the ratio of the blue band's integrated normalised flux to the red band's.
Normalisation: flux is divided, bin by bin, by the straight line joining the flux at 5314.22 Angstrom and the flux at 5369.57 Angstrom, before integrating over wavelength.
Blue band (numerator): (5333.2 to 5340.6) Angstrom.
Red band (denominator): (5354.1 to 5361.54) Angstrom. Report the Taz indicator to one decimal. 1.0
